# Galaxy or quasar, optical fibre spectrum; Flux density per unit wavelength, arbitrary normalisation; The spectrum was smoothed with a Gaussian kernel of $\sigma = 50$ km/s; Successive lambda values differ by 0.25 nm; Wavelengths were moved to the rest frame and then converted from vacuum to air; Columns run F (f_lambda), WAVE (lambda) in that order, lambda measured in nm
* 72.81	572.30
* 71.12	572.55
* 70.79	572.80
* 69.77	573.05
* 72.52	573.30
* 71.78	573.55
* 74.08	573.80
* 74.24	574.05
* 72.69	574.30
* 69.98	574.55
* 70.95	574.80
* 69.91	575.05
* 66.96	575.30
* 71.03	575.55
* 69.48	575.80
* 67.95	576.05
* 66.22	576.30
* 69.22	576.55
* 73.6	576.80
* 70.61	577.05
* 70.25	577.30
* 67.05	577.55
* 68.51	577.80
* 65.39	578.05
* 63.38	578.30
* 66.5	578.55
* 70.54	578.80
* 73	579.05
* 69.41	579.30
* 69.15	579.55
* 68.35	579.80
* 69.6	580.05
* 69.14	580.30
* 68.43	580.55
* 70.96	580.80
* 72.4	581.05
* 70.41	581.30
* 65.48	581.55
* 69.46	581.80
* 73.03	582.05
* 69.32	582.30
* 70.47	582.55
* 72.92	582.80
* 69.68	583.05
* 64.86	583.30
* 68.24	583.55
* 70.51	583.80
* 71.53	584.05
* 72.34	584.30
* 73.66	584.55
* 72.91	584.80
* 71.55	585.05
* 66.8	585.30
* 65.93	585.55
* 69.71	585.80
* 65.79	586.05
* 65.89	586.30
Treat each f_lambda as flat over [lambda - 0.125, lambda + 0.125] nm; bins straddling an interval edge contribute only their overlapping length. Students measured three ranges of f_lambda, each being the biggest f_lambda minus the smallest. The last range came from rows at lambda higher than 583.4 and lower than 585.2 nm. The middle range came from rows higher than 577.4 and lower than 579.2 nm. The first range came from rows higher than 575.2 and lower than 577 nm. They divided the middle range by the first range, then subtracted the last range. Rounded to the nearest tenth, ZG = -4.1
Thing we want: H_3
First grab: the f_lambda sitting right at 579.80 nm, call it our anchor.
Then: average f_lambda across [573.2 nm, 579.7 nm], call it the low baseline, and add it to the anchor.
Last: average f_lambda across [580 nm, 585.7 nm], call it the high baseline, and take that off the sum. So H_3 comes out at 68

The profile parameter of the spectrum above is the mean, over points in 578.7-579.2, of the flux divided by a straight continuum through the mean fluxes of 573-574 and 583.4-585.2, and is 1.00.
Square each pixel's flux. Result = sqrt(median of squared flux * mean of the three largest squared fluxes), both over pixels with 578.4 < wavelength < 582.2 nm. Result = 5057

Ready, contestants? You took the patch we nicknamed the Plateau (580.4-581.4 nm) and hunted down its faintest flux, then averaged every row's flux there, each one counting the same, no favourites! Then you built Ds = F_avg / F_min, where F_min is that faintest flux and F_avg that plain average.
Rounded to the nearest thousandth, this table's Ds 1.031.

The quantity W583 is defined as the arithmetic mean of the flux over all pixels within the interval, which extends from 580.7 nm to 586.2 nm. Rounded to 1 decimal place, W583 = 69.9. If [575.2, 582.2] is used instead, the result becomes 69.1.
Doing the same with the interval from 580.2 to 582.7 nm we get 69.9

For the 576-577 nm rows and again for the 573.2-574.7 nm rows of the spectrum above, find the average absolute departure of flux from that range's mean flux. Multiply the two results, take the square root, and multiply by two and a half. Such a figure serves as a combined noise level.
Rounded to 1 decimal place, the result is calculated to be 3.9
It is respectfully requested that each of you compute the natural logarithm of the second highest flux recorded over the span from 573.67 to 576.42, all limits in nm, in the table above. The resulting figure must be 4.305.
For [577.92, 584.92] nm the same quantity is 4.291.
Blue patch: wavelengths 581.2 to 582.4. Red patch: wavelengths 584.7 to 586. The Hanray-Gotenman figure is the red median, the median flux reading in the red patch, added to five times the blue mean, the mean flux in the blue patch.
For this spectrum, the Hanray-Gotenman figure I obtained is 417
